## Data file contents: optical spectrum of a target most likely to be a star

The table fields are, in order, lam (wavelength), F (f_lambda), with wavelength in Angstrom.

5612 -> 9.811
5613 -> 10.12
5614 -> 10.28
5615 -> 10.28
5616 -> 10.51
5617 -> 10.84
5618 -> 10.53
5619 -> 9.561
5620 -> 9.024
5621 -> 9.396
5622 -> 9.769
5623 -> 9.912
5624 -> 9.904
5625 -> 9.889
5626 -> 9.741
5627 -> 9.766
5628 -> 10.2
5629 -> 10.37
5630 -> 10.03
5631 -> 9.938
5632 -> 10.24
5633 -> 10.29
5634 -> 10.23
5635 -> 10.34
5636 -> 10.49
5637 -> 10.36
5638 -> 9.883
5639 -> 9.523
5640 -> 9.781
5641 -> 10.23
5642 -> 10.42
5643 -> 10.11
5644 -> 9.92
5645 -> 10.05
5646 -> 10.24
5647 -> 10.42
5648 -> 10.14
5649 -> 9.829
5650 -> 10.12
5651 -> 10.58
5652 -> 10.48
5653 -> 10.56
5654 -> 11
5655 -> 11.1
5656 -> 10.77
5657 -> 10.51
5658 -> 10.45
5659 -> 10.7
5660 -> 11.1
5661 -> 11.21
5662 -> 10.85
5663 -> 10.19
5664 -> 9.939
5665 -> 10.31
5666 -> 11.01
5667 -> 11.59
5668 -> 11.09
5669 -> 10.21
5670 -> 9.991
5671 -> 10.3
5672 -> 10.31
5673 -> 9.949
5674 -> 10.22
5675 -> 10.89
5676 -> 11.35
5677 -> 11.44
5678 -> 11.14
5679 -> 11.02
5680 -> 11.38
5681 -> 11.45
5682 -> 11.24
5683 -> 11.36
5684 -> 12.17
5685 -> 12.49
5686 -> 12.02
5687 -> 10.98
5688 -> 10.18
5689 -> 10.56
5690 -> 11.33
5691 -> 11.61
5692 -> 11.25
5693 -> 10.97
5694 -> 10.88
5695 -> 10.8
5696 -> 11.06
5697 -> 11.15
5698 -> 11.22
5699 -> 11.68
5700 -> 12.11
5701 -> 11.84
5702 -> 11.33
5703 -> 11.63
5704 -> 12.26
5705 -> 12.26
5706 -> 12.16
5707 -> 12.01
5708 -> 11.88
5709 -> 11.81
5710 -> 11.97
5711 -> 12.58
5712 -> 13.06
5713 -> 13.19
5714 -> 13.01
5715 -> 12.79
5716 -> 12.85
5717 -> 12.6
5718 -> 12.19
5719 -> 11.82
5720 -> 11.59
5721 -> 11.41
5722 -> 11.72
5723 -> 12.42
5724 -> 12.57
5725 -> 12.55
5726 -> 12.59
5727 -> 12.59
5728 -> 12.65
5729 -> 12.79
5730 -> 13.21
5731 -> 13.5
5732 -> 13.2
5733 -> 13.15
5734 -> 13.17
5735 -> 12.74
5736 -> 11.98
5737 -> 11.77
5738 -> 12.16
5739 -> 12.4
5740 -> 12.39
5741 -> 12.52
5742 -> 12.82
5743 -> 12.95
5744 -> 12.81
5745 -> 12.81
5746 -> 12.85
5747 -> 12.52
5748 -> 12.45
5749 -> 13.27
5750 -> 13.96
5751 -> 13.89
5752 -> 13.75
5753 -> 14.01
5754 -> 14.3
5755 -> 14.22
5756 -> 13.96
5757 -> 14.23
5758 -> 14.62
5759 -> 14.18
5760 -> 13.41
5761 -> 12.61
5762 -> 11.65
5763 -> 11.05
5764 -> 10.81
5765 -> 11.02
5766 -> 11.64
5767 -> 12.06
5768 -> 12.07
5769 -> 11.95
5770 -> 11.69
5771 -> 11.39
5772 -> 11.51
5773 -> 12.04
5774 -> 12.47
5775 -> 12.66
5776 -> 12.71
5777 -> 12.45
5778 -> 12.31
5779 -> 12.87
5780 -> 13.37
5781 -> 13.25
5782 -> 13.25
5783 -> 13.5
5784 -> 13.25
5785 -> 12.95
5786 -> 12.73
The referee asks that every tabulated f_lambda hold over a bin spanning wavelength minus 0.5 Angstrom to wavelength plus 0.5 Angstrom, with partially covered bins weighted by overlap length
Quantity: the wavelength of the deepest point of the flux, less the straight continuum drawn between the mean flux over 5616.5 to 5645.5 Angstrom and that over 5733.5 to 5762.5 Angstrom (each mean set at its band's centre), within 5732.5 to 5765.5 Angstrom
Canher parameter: 5764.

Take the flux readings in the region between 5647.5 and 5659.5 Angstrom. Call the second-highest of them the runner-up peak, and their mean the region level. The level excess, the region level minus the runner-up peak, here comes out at -0.48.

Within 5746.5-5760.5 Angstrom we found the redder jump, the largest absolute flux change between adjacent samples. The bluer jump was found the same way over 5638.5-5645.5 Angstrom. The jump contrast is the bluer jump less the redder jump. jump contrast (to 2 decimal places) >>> -0.37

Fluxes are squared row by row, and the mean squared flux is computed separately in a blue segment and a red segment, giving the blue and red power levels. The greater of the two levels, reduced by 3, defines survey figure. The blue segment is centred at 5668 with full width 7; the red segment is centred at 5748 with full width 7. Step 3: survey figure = 169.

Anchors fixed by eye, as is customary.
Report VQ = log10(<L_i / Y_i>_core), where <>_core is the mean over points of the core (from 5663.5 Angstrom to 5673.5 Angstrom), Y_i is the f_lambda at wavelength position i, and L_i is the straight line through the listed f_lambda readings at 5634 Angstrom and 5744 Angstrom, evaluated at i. 0.024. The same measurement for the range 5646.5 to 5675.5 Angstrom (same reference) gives 0.014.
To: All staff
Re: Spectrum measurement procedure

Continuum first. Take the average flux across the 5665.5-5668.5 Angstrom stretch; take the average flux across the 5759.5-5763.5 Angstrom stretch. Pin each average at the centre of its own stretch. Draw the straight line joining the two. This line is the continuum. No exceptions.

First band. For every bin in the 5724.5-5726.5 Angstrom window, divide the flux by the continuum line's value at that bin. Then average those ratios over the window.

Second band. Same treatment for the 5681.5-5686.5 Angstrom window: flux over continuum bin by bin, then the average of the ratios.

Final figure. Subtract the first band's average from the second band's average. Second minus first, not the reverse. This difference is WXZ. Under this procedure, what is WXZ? -0.024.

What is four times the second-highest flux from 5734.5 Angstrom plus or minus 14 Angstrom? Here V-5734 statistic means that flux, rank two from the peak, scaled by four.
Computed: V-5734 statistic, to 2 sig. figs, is 53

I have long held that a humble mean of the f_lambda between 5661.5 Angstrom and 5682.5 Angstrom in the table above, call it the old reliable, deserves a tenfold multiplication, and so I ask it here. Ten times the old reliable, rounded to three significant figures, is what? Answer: 108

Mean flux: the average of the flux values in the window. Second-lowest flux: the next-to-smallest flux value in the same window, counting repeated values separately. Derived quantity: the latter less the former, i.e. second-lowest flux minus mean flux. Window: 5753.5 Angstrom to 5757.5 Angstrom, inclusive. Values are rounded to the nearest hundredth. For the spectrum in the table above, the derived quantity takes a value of 0.04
